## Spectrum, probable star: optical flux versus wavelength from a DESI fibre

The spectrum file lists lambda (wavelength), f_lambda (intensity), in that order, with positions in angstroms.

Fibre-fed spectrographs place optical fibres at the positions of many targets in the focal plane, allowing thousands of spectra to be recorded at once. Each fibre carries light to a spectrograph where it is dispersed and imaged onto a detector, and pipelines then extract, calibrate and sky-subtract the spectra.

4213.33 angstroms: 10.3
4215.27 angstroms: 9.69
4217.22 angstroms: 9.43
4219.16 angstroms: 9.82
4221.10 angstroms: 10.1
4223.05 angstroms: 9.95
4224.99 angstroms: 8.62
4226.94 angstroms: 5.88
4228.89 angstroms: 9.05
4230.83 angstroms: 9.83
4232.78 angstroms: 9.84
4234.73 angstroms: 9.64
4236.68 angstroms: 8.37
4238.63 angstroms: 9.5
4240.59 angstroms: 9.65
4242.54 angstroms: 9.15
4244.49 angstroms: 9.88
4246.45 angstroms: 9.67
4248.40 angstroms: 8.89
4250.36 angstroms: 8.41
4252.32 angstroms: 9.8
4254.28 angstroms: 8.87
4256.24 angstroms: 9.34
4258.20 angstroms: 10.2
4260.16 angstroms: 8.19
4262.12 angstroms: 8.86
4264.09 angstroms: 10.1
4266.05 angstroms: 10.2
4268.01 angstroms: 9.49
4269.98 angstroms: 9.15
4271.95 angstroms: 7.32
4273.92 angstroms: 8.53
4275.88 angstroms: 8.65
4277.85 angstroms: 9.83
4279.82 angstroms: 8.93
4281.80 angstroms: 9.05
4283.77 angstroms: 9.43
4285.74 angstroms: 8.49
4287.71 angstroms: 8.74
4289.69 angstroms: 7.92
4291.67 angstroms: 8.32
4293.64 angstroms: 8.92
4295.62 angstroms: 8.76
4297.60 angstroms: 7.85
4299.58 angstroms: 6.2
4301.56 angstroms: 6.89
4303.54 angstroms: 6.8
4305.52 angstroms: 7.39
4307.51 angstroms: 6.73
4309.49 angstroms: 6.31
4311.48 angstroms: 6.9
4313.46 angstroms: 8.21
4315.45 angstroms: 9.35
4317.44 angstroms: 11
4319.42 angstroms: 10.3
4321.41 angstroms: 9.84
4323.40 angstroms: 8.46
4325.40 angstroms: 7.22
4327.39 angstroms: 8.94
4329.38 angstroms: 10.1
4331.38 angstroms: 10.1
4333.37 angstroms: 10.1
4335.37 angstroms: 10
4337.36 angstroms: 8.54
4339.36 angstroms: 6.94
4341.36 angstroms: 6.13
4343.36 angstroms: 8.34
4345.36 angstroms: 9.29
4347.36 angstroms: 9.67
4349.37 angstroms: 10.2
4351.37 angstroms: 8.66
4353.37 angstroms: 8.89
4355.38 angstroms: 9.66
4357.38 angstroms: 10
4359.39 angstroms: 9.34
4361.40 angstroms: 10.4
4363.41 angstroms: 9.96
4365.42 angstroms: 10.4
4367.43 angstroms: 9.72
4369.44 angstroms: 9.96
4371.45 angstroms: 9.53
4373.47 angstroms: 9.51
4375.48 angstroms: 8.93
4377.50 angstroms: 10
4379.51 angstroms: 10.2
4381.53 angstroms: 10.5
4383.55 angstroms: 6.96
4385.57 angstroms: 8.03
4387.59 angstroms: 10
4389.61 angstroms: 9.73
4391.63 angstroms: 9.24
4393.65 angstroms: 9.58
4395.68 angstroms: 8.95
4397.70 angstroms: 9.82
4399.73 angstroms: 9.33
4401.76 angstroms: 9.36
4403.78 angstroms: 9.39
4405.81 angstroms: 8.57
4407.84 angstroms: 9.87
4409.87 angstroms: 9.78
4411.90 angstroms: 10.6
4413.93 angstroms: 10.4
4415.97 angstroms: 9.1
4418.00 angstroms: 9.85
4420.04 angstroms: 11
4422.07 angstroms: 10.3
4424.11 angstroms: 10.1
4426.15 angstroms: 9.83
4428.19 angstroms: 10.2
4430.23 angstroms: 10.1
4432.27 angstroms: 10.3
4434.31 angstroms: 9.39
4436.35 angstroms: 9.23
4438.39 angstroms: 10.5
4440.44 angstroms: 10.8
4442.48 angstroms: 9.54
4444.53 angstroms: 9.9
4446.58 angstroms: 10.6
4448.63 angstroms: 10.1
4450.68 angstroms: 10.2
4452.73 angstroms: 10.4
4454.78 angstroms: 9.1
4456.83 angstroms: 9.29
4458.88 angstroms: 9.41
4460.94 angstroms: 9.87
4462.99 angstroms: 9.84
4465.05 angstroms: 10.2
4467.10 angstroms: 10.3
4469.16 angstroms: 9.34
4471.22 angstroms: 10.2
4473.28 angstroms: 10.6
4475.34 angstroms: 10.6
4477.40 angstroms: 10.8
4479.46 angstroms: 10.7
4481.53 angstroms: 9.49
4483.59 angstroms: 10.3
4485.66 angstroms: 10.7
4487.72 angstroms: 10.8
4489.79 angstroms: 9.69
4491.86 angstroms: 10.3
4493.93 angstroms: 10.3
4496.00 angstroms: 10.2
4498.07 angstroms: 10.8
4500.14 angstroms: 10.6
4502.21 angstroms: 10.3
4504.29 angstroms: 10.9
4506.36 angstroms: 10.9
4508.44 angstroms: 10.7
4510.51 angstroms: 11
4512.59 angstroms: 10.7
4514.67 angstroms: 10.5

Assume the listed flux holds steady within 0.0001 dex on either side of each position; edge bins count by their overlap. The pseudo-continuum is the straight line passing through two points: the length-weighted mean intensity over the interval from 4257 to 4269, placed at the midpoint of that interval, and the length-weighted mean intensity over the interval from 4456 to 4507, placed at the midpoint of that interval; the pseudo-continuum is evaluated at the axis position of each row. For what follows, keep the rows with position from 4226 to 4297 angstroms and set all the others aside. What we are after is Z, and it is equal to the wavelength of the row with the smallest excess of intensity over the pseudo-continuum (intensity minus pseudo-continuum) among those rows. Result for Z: 4226.94 angstroms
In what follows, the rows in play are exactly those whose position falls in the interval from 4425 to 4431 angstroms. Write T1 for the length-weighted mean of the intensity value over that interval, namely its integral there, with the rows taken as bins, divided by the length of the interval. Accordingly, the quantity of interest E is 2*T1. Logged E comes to 20.1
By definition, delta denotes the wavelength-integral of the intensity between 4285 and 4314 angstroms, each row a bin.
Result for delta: 221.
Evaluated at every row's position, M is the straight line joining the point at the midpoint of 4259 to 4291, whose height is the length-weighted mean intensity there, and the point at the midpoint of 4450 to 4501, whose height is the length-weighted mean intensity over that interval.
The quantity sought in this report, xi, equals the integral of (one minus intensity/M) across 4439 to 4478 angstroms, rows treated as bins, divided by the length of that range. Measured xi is 0.000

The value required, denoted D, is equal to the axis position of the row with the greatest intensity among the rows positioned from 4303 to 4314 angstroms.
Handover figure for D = 4313.46 angstroms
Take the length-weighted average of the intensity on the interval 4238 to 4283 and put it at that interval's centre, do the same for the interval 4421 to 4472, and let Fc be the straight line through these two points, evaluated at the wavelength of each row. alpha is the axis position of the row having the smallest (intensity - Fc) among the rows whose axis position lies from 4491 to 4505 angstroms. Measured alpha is 4496.00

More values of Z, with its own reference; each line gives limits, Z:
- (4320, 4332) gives 4325.40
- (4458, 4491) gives 4469.16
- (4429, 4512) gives 4454.78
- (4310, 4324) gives 4311.48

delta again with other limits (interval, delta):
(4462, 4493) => 318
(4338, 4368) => 275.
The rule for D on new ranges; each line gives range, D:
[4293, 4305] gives 4293.64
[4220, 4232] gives 4221.10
